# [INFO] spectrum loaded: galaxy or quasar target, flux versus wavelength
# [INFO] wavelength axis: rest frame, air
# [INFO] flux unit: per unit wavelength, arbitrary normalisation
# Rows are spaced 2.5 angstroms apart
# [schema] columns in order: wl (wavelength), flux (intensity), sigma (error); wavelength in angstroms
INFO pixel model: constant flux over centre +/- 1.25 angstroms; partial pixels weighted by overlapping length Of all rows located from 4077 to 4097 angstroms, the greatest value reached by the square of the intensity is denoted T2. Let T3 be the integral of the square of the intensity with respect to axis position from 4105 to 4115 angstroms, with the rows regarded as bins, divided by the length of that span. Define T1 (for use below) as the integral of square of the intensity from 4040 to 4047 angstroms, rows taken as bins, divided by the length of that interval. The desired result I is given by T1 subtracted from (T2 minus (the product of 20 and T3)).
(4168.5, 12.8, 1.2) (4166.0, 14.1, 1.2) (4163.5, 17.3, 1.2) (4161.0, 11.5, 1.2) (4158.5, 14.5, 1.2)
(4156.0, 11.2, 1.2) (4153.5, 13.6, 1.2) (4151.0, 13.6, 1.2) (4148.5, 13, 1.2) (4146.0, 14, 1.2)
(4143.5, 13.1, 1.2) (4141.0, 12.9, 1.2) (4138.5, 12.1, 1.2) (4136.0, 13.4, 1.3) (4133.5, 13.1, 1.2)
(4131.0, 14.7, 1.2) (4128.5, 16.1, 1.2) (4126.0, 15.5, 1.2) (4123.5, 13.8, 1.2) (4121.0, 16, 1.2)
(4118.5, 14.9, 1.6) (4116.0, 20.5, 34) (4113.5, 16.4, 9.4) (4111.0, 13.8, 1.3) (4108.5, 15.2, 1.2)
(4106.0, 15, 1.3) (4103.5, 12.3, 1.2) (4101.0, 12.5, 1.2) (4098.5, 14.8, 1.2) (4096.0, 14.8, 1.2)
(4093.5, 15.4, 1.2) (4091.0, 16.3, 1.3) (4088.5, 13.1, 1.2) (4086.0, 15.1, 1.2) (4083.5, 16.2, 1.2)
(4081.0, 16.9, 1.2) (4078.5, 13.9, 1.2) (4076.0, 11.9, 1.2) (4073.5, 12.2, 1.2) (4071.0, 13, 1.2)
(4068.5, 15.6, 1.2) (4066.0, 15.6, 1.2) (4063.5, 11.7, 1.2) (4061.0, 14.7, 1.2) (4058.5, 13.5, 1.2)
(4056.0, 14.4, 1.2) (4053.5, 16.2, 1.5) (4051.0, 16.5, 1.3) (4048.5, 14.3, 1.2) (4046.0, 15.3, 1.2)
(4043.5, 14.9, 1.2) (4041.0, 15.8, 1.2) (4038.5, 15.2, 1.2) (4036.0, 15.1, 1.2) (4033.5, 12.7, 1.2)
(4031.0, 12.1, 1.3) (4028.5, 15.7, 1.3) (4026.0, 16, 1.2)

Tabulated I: -4624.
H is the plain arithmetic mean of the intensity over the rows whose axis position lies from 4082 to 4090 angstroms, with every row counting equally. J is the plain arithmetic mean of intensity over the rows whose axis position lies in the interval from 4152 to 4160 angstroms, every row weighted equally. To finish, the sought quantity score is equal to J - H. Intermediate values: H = 14.8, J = 13.1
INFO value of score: -1.7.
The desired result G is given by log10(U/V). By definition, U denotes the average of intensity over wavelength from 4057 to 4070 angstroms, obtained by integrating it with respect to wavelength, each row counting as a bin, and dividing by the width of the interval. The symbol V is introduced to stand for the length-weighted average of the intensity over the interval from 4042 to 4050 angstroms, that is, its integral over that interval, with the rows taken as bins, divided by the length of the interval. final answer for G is -0.02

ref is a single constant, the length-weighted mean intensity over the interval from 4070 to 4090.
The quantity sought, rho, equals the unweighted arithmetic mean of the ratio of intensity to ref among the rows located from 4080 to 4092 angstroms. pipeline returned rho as 1.10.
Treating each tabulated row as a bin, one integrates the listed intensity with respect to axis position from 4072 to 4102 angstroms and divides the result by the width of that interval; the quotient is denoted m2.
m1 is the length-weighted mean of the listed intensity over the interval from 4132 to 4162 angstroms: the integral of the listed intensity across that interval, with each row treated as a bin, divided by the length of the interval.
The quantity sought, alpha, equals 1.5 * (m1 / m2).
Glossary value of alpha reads 1.35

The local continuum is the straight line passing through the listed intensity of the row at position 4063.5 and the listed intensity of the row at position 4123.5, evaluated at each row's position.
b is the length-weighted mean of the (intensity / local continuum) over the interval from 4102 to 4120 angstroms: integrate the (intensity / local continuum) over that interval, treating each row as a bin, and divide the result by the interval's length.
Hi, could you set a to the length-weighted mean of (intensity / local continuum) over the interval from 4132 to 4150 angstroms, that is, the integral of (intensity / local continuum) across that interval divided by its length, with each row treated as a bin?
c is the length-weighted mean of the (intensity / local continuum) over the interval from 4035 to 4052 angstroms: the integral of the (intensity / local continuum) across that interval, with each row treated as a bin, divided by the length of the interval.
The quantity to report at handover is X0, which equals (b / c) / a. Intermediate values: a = 0.91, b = 1.15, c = 1.39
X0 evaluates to 0.91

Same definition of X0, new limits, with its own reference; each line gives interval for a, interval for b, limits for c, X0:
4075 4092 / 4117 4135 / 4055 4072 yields 0.75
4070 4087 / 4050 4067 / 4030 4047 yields 0.82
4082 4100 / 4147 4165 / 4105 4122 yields 0.64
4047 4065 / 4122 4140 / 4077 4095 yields 0.65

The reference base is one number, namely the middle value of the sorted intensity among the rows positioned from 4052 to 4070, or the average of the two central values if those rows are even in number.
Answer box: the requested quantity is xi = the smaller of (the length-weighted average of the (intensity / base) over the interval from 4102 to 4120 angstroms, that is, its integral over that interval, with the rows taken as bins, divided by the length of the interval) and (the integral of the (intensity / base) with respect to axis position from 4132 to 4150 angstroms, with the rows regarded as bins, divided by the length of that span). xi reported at 0.89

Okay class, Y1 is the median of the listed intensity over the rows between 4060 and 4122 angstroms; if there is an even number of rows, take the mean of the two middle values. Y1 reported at 14.9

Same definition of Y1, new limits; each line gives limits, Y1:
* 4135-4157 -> 13.1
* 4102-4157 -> 13.8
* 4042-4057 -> 15.1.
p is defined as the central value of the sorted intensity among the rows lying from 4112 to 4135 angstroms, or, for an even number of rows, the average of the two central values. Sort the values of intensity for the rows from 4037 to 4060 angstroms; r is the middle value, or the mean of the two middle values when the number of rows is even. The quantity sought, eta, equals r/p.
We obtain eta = 0.98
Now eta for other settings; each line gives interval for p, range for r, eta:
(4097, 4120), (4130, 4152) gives 0.88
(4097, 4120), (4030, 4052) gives 1.01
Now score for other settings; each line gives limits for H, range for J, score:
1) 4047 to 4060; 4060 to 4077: -1.5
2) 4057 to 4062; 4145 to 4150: -0.6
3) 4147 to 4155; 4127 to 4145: 0.2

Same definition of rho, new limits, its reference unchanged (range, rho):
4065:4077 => 0.97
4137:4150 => 0.92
